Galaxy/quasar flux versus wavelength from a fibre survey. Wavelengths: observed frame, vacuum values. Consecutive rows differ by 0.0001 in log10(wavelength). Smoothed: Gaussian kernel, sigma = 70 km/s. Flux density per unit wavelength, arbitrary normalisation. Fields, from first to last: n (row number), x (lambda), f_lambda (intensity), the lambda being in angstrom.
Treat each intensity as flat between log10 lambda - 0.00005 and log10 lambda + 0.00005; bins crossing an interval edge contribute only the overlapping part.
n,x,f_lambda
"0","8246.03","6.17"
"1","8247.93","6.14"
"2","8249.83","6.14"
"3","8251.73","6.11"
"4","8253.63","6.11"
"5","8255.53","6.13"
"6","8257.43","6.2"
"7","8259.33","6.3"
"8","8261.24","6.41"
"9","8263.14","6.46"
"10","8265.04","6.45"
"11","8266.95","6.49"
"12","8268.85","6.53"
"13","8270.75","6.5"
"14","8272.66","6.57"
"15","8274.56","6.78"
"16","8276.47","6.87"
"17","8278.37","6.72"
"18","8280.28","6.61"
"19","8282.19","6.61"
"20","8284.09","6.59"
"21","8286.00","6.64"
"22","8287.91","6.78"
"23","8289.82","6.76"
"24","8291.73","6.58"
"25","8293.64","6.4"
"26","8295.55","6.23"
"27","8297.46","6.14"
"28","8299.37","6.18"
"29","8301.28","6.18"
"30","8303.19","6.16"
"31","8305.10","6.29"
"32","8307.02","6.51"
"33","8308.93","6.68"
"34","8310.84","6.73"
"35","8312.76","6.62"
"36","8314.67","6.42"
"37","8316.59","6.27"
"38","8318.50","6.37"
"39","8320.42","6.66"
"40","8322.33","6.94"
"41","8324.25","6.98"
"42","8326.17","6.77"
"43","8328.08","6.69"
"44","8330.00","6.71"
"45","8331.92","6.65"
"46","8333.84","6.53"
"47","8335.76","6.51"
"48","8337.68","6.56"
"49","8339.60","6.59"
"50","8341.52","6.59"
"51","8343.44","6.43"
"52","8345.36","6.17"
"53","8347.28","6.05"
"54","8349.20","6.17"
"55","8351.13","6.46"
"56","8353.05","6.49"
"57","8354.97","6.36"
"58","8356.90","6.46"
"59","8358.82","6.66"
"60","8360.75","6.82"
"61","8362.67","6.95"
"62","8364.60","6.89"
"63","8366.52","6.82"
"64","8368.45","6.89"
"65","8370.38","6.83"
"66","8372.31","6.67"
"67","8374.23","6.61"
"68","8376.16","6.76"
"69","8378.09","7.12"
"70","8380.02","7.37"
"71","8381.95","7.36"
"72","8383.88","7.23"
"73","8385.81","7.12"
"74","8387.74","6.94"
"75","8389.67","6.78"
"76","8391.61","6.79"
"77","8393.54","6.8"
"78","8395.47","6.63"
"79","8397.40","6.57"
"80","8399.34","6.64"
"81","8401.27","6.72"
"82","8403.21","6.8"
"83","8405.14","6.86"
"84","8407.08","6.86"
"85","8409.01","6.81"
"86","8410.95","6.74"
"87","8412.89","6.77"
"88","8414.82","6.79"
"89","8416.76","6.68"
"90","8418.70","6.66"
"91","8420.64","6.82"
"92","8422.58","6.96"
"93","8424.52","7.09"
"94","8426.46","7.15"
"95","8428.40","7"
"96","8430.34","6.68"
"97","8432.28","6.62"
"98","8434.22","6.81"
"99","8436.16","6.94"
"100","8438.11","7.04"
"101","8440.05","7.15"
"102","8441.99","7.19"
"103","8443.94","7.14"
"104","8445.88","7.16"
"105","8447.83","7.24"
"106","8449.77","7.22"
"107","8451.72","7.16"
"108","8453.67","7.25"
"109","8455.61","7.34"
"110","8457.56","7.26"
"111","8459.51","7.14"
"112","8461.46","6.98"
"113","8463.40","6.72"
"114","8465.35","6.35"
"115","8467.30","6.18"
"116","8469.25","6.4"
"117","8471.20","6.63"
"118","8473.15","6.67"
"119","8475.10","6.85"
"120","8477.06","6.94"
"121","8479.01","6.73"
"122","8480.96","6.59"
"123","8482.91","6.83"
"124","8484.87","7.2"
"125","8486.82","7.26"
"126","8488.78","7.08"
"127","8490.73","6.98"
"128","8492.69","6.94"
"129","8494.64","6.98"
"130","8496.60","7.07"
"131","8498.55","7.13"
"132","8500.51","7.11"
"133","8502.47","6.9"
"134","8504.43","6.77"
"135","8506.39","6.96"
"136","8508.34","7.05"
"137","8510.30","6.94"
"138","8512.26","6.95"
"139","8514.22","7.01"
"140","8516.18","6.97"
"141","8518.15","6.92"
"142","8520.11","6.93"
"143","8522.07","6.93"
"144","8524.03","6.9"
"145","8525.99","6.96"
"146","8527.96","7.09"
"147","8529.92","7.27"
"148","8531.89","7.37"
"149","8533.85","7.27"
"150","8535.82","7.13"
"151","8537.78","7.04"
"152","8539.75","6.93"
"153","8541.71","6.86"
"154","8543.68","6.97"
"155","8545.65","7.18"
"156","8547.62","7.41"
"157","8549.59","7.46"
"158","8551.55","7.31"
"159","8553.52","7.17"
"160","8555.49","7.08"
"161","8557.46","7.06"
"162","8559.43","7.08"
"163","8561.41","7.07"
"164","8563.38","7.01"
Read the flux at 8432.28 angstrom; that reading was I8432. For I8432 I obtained 6.62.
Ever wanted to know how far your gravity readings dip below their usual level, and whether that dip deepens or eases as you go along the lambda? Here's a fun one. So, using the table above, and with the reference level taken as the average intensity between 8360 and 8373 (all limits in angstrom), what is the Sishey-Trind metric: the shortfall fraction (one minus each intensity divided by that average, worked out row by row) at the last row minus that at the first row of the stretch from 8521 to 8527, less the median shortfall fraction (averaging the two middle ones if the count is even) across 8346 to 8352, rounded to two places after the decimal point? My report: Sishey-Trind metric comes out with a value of -0.10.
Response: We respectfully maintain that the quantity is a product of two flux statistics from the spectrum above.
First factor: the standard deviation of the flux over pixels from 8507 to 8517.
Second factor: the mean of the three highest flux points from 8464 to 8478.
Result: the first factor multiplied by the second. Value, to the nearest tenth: 0.3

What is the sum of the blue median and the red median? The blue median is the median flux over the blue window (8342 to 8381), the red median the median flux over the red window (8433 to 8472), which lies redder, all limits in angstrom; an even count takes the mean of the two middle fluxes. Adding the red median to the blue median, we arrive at 13.8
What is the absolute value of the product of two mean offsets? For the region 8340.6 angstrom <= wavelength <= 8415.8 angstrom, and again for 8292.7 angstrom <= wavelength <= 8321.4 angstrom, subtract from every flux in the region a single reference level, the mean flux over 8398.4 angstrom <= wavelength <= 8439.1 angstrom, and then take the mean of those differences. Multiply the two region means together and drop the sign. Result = 0.041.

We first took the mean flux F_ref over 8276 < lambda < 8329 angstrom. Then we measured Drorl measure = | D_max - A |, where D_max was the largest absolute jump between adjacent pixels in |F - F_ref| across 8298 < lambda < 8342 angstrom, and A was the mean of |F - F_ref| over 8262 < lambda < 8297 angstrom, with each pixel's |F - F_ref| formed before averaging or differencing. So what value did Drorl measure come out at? 0.15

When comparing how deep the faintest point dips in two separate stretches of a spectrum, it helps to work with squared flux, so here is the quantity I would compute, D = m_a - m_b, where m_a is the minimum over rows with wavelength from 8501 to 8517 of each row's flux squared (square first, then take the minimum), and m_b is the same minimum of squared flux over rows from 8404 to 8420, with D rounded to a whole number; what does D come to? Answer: 1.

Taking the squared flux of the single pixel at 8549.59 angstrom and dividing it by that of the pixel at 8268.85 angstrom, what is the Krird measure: 1.31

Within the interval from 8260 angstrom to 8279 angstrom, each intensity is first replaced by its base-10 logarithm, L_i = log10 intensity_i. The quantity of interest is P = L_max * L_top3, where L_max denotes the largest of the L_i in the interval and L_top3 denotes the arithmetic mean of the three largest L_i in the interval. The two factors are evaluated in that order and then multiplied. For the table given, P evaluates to 0.70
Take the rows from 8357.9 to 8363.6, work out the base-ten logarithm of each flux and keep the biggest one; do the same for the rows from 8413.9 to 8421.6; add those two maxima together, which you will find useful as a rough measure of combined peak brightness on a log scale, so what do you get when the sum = 1.68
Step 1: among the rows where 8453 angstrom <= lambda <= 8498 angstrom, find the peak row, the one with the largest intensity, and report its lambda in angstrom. 8455.61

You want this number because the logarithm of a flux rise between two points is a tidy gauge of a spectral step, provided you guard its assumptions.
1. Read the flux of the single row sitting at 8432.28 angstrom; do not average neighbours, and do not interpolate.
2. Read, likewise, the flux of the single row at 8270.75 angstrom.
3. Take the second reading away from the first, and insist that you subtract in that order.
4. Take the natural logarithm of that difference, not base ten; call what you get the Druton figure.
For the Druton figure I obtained -2.1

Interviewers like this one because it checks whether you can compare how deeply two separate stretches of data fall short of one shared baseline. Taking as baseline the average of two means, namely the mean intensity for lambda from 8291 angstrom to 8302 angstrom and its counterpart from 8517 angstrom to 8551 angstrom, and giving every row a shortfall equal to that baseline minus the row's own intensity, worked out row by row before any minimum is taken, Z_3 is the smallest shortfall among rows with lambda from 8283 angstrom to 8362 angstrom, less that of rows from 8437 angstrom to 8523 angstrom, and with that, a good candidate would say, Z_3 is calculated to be 0.36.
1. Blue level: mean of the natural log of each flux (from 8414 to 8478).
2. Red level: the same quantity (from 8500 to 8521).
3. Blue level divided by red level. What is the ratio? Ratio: 0.997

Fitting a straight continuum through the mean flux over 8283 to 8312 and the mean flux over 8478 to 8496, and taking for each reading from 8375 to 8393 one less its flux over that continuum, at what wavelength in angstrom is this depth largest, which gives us 8389.67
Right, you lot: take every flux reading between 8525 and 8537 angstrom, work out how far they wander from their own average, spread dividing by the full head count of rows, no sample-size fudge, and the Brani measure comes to 0.14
